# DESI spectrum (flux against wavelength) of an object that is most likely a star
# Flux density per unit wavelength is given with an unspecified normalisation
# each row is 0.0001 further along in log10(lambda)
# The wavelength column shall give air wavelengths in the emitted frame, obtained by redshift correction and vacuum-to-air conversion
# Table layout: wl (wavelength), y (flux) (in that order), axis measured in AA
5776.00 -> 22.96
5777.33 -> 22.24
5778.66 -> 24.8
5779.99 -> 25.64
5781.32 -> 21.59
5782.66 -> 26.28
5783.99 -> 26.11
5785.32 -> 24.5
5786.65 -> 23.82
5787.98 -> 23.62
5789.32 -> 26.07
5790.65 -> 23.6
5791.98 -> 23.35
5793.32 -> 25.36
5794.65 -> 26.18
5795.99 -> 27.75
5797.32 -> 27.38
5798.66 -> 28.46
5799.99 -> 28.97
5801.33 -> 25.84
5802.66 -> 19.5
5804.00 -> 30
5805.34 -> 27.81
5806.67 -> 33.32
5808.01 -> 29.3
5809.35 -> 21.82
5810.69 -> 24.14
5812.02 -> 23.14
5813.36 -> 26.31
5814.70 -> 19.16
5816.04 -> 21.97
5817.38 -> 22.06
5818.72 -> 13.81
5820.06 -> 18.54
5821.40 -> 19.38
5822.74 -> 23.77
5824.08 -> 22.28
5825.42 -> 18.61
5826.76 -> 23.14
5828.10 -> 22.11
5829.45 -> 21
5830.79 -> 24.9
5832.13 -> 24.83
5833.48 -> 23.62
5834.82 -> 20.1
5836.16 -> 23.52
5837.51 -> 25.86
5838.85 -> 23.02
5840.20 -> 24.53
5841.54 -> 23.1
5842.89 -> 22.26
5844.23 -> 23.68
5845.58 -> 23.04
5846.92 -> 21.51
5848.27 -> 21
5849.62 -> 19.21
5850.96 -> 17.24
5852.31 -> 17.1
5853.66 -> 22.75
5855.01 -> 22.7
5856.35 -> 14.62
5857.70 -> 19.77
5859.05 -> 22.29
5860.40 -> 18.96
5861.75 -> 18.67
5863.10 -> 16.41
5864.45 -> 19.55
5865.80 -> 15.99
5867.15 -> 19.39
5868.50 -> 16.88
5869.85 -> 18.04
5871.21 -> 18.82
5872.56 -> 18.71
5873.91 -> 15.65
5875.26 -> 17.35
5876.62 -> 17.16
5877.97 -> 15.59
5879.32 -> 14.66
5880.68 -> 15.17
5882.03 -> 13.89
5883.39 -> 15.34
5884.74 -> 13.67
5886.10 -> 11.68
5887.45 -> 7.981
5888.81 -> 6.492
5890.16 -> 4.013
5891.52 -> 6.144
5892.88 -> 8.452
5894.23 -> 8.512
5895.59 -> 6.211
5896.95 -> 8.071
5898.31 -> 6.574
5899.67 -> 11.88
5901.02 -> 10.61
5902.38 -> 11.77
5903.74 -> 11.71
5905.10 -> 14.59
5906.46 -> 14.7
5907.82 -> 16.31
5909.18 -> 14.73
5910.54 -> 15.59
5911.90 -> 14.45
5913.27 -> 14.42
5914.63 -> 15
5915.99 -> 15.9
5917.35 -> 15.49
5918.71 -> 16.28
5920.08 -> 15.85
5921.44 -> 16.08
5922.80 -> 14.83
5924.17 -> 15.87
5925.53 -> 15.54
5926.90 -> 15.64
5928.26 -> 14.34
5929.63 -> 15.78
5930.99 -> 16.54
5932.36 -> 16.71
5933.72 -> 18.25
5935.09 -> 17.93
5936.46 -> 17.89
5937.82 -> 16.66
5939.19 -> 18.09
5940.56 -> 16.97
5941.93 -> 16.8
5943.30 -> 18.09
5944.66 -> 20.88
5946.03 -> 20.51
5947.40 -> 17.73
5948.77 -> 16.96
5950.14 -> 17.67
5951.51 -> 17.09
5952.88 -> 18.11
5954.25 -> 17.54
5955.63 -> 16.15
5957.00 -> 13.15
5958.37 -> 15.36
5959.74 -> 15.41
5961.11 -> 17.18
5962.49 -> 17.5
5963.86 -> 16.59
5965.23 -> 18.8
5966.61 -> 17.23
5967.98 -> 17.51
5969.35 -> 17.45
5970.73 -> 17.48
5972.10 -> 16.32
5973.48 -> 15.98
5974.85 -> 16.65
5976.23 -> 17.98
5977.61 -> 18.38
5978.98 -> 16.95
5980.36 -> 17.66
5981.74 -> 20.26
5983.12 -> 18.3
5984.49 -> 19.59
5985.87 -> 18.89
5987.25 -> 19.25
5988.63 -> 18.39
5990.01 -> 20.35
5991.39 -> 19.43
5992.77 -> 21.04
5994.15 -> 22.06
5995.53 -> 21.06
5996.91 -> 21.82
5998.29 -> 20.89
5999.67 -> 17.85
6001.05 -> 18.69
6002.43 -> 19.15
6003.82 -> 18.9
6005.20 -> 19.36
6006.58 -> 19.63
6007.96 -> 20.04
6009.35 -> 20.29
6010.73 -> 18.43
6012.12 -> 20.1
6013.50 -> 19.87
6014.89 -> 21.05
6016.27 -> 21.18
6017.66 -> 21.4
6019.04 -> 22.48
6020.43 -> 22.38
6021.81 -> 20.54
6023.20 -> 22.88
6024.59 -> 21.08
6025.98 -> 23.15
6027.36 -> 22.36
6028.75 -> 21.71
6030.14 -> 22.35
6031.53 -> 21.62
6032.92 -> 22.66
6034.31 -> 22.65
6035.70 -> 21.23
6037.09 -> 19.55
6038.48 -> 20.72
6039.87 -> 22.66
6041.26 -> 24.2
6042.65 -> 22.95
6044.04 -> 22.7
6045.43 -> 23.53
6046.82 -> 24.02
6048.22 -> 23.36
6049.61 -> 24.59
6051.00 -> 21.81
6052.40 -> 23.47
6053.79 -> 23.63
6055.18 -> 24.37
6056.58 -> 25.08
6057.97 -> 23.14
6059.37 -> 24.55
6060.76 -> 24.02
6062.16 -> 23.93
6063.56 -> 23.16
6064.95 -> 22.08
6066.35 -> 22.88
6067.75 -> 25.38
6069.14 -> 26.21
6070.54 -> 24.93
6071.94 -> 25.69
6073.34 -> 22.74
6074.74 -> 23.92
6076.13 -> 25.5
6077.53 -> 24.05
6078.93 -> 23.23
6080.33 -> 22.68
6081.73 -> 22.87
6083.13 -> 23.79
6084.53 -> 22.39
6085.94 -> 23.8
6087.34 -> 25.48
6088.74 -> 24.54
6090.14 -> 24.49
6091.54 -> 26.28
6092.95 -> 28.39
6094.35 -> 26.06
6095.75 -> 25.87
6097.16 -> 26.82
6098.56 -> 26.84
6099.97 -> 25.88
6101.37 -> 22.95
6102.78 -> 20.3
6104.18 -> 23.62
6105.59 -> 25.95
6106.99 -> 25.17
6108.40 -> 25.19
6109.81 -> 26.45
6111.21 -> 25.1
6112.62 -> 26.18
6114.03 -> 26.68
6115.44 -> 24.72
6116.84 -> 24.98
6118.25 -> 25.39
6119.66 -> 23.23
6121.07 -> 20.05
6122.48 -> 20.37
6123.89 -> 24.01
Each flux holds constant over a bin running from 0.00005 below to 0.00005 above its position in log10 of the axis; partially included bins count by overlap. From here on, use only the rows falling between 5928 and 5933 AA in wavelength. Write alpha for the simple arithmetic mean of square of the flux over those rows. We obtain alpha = 252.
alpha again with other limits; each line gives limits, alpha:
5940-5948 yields 345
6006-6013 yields 388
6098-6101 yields 695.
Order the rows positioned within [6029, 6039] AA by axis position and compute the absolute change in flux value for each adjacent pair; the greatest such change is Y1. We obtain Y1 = 1.7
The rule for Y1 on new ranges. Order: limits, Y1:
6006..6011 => 1.9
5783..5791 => 2.5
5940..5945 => 2.8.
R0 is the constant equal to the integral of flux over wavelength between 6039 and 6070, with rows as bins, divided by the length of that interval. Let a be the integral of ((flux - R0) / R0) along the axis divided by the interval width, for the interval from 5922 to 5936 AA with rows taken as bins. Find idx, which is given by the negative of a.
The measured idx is 0.32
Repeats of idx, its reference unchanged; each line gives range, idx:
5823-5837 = 0.05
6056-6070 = -0.01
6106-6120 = -0.07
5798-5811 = -0.14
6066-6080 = -0.03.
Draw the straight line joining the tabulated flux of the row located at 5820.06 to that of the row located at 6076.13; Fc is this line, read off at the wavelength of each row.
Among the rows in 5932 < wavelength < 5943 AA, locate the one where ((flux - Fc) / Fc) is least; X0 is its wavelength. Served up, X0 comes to 5937.82 AA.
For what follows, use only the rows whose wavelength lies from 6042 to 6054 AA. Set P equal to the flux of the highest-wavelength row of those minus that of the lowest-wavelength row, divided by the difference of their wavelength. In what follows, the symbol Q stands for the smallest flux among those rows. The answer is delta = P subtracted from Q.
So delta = 21.7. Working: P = 0.06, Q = 21.81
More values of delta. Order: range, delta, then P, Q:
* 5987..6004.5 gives 17.9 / -0.02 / 17.85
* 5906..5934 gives 14.2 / 0.13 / 14.34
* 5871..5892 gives 4.6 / -0.62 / 4.013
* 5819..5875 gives 14.7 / -0.05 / 14.62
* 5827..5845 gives 20.0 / 0.10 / 20.1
